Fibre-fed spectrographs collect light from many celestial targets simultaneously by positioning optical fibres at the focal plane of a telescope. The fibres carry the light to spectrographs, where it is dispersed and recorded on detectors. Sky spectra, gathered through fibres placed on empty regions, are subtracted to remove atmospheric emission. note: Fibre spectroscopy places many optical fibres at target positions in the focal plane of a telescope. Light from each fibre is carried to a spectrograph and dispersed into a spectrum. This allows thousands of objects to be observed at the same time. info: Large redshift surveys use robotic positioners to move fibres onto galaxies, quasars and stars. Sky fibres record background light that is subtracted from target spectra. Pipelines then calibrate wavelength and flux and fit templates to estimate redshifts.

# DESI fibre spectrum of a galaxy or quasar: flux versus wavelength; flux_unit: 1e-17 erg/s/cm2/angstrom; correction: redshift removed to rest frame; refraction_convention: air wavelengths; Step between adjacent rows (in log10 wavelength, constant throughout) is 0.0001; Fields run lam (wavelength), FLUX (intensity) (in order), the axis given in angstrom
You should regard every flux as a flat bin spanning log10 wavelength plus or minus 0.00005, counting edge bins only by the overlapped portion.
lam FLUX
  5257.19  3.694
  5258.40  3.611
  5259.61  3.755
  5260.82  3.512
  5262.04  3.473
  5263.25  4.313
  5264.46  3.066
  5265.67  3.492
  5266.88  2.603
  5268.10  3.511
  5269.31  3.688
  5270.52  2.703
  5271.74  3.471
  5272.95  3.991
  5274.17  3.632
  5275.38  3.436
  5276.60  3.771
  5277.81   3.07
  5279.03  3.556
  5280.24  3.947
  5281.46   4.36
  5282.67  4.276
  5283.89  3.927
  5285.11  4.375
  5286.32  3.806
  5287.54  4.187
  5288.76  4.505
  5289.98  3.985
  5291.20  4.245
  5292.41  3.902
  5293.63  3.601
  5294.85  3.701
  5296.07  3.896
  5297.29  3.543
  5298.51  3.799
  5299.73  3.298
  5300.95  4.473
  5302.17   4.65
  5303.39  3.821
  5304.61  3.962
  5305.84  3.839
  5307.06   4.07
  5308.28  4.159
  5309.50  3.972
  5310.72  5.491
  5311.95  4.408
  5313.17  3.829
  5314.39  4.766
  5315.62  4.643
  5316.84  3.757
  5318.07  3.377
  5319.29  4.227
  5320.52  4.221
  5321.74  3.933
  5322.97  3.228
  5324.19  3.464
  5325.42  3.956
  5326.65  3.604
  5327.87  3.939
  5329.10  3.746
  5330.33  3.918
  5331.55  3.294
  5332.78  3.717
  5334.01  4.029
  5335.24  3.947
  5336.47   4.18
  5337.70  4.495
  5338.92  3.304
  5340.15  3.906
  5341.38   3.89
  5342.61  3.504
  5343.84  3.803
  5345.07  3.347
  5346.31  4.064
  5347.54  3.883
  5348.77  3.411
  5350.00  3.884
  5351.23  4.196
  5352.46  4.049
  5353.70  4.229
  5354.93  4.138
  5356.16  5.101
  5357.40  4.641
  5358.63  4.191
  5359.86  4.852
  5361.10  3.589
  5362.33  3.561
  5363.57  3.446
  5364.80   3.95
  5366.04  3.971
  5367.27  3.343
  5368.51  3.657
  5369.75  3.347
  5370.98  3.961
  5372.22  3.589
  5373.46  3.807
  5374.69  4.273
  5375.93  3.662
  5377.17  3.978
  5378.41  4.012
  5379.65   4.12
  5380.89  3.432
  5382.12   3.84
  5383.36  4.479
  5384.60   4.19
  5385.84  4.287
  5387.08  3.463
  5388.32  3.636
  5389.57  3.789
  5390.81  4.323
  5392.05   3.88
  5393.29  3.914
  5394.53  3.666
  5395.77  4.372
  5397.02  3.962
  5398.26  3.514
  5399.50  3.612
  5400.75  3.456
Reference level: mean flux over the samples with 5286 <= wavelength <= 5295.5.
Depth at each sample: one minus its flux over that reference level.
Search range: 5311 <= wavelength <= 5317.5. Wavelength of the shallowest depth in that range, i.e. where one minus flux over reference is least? 5314.39 angstrom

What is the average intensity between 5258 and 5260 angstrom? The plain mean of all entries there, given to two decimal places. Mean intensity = 3.68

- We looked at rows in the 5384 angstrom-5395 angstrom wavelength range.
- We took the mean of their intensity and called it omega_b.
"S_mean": 3.91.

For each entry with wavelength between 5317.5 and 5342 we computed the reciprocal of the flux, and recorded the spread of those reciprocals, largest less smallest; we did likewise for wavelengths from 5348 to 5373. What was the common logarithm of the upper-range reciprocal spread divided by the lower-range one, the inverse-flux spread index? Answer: 0.07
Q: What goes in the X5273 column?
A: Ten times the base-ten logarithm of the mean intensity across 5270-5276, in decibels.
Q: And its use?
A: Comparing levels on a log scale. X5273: 5.4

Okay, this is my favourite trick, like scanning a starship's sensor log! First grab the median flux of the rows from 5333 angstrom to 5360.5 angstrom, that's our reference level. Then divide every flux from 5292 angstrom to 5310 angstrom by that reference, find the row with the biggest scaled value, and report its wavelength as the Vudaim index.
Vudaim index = 5302.17 angstrom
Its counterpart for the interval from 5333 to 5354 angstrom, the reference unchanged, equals 5337.70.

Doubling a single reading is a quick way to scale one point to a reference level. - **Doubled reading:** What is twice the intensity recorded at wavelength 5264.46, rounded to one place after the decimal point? 6.1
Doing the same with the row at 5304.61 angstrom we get 7.9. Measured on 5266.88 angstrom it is 5.2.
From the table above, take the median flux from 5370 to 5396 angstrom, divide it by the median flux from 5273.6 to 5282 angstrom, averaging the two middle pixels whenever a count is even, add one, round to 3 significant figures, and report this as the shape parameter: 2.08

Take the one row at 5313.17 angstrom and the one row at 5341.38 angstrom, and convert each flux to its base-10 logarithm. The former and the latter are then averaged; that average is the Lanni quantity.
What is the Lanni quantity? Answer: 0.587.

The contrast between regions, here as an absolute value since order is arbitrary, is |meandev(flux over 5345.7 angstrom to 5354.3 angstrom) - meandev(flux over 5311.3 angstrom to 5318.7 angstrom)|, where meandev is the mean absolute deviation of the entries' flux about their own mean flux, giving 0.28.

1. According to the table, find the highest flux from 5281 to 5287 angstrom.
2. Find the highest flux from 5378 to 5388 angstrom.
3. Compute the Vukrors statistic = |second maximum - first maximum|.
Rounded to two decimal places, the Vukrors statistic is 0.10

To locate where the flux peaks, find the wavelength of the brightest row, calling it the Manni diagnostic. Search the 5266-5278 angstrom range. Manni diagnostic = 5272.95 angstrom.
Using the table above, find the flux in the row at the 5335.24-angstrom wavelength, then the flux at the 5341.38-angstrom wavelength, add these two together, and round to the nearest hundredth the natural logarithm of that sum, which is 2.06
